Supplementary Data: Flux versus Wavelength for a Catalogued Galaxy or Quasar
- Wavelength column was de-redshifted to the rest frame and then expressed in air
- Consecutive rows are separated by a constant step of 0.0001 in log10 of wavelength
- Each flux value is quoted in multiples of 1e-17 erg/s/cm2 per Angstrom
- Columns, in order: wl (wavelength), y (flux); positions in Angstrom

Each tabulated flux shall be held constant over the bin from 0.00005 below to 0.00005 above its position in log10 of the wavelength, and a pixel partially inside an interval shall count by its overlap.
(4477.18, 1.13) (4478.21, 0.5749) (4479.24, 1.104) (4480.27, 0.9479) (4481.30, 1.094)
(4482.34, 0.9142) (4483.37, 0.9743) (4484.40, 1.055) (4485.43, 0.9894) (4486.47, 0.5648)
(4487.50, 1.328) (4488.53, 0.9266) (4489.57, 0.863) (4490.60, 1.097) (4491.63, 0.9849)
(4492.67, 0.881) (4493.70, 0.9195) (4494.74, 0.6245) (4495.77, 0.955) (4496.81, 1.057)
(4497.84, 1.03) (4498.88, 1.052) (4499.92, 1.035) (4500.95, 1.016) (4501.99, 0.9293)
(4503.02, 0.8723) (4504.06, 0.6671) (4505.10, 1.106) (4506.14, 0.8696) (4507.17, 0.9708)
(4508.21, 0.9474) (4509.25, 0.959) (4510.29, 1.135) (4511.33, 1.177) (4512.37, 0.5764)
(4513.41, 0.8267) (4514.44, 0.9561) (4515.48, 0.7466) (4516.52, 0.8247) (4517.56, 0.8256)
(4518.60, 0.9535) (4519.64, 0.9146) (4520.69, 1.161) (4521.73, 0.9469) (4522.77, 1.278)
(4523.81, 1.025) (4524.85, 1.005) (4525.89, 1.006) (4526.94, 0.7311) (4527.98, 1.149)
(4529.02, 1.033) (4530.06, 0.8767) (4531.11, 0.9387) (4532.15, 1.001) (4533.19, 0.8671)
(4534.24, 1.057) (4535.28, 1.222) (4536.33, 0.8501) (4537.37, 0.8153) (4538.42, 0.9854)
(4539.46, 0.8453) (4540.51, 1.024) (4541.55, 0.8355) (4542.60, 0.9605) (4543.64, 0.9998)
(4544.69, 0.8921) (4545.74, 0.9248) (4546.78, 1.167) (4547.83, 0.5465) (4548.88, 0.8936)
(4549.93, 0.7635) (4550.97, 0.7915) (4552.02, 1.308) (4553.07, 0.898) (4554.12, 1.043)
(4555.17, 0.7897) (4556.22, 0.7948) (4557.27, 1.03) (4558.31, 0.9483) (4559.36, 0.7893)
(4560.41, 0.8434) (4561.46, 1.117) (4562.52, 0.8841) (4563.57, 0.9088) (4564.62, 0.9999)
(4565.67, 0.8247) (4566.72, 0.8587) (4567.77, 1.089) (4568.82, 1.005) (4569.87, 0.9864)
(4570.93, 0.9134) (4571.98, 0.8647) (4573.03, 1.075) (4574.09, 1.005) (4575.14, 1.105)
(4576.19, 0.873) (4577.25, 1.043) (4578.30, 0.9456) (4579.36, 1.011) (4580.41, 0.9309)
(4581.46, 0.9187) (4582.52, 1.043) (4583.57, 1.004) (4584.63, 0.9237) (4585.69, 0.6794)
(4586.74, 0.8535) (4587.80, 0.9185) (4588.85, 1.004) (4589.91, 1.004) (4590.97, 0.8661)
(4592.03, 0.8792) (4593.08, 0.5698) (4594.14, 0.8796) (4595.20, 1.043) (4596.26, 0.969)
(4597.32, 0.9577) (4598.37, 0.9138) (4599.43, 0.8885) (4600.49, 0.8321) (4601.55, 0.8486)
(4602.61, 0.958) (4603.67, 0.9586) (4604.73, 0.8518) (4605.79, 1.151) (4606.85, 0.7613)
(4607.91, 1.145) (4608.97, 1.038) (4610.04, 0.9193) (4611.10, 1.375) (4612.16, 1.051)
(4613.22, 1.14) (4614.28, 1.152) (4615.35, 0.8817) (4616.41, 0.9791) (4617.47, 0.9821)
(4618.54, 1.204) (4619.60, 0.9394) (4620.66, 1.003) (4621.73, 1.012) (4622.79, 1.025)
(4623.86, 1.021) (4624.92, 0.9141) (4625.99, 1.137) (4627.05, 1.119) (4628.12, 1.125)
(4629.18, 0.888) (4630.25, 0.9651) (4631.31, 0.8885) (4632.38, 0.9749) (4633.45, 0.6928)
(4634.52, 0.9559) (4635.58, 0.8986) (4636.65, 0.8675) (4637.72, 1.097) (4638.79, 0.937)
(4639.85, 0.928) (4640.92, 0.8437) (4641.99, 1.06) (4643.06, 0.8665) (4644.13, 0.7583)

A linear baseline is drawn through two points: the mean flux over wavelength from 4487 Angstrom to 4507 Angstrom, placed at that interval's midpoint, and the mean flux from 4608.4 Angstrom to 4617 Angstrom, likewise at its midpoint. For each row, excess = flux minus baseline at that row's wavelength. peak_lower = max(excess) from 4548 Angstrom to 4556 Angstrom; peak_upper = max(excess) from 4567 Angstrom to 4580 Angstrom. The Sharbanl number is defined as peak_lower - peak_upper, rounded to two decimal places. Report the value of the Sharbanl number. 0.22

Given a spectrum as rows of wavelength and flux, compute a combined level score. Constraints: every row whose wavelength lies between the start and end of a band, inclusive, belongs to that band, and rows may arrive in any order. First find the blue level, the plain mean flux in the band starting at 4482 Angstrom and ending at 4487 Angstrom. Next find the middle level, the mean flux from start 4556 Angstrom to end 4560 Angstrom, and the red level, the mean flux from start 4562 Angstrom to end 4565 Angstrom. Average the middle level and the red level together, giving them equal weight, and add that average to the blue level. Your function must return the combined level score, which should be 1.81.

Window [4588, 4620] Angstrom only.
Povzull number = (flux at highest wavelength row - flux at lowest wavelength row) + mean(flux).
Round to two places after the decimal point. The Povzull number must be 0.91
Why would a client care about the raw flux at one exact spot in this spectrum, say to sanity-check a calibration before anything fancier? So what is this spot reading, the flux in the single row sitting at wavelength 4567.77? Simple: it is 1.089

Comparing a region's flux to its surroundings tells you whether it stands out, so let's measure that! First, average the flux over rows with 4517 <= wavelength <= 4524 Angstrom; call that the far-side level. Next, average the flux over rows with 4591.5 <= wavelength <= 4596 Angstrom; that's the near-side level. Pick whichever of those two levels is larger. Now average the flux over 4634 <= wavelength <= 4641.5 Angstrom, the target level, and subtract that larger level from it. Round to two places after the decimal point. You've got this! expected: -0.08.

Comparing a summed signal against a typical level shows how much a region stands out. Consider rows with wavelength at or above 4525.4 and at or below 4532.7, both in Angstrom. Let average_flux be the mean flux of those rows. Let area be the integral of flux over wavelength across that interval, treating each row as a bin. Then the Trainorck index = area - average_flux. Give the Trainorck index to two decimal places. 6.06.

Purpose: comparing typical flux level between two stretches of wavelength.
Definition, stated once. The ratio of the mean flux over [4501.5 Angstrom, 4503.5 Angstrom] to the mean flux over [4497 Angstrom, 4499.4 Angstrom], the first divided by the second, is 0.87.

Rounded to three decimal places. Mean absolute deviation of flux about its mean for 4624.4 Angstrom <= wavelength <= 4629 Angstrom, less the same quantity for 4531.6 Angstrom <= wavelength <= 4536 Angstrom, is -0.023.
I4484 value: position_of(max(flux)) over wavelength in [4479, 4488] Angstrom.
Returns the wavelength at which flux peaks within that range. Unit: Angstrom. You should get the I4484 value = 4487.50 Angstrom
